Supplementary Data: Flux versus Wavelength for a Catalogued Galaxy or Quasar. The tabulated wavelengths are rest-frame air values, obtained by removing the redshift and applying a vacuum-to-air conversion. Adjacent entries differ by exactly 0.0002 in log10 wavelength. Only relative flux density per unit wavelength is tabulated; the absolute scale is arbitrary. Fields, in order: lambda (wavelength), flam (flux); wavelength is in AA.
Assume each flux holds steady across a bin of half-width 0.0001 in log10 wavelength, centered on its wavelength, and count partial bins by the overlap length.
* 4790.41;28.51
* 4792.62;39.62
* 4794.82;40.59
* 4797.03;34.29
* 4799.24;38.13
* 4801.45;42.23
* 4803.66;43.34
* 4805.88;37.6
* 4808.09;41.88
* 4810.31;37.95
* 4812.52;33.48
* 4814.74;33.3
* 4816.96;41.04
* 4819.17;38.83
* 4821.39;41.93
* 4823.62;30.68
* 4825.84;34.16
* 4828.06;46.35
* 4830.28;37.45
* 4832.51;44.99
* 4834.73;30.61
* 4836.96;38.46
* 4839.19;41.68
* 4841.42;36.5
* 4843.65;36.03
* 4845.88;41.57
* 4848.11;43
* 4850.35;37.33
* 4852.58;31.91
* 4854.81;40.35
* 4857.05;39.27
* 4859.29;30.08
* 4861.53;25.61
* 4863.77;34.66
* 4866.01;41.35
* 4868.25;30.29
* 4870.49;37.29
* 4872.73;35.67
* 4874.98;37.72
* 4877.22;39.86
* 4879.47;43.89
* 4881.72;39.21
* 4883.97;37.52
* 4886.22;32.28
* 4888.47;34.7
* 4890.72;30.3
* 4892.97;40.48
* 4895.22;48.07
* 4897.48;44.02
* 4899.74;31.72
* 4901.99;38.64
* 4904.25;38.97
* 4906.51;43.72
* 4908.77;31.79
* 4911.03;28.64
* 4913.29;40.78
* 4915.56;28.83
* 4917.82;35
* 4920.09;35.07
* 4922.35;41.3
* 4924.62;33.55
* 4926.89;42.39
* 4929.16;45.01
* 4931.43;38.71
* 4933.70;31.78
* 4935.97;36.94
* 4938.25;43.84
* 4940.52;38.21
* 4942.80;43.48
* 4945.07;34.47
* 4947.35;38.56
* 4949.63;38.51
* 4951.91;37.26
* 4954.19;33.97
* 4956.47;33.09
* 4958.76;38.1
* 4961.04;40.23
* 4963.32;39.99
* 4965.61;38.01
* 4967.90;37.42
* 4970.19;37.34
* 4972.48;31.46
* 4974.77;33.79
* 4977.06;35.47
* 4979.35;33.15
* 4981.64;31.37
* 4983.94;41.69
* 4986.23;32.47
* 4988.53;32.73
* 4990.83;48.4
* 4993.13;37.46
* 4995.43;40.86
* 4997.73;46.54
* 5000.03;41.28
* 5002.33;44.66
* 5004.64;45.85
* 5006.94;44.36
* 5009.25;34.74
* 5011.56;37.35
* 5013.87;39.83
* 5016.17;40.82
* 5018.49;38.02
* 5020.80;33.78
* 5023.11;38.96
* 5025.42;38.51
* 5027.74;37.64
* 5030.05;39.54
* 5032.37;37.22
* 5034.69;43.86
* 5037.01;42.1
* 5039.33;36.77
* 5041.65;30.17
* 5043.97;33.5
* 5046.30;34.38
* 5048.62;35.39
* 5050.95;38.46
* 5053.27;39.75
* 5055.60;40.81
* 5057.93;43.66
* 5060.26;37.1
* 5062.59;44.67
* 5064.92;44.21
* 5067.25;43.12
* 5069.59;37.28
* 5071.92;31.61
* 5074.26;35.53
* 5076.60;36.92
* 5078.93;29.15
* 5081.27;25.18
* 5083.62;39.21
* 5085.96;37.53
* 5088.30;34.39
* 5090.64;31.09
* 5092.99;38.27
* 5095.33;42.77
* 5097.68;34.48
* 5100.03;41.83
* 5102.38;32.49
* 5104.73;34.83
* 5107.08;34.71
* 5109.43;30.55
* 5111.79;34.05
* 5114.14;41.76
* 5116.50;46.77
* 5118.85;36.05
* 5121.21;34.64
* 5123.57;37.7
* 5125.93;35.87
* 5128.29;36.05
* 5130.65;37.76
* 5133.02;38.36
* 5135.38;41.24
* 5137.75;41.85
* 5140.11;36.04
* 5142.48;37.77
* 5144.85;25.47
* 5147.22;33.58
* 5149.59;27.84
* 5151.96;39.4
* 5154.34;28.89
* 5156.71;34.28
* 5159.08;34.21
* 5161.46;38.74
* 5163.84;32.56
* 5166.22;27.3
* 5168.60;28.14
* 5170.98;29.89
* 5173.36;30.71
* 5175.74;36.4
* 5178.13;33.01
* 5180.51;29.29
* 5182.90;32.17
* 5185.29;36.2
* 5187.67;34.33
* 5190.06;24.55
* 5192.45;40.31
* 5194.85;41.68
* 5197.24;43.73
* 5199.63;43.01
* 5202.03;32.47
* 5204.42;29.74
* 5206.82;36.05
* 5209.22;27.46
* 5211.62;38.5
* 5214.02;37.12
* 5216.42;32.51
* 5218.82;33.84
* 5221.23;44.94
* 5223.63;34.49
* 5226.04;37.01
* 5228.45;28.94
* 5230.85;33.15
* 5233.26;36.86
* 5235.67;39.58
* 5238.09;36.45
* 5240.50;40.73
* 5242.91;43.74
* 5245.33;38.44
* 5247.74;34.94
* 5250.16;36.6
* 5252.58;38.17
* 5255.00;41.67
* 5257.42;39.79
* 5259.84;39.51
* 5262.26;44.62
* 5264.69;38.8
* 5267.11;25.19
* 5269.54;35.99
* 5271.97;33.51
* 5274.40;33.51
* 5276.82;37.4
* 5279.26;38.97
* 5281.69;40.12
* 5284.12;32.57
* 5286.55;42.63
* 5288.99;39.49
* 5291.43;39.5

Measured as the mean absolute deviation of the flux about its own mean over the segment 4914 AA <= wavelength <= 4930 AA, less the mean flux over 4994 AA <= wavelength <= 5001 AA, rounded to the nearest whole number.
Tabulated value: -38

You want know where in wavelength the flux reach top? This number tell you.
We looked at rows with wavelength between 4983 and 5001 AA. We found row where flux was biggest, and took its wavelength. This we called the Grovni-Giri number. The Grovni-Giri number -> 4990.83 AA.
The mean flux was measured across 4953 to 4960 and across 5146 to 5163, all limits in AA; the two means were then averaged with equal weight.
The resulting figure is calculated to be 34.5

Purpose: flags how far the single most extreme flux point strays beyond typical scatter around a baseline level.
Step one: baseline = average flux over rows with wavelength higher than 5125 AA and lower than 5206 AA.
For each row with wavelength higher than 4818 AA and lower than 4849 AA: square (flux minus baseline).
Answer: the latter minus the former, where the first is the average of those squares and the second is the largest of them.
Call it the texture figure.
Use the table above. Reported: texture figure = 101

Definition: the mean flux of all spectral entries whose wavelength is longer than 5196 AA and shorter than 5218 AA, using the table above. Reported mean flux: 35.6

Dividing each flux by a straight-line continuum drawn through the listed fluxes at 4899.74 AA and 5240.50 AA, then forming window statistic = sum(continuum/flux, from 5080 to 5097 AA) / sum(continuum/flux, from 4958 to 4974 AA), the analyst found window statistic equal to 1.18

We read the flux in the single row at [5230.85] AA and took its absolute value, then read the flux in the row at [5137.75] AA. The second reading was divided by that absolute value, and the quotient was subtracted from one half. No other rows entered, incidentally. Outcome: -0.76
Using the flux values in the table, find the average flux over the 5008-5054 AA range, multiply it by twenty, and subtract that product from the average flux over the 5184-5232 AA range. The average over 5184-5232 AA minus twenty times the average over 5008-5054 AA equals -715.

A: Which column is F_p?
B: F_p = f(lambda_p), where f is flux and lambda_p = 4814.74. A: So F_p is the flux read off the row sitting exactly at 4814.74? 33.3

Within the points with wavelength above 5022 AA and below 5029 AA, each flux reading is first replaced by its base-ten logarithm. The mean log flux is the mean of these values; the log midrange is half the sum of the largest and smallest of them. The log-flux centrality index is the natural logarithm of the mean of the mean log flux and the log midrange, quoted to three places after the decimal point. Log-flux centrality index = 0.460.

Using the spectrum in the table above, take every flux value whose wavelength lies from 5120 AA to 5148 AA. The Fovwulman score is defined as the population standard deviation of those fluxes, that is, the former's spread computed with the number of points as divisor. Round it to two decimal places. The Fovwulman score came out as 4.01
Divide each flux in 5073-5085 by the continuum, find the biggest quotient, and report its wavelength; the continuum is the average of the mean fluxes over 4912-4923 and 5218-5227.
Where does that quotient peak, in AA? 5083.62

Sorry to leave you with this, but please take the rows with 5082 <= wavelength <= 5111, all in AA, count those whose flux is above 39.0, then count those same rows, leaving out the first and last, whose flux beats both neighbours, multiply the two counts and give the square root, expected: 3.00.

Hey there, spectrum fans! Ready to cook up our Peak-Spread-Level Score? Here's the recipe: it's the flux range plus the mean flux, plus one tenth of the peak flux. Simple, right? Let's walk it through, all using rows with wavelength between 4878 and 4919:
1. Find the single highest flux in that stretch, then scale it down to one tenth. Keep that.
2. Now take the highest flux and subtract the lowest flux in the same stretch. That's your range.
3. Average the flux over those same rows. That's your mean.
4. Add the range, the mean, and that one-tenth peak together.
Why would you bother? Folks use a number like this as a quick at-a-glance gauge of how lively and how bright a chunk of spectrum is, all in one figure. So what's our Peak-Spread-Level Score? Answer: 61.4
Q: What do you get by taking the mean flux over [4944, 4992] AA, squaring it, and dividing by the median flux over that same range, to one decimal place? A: 35.8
